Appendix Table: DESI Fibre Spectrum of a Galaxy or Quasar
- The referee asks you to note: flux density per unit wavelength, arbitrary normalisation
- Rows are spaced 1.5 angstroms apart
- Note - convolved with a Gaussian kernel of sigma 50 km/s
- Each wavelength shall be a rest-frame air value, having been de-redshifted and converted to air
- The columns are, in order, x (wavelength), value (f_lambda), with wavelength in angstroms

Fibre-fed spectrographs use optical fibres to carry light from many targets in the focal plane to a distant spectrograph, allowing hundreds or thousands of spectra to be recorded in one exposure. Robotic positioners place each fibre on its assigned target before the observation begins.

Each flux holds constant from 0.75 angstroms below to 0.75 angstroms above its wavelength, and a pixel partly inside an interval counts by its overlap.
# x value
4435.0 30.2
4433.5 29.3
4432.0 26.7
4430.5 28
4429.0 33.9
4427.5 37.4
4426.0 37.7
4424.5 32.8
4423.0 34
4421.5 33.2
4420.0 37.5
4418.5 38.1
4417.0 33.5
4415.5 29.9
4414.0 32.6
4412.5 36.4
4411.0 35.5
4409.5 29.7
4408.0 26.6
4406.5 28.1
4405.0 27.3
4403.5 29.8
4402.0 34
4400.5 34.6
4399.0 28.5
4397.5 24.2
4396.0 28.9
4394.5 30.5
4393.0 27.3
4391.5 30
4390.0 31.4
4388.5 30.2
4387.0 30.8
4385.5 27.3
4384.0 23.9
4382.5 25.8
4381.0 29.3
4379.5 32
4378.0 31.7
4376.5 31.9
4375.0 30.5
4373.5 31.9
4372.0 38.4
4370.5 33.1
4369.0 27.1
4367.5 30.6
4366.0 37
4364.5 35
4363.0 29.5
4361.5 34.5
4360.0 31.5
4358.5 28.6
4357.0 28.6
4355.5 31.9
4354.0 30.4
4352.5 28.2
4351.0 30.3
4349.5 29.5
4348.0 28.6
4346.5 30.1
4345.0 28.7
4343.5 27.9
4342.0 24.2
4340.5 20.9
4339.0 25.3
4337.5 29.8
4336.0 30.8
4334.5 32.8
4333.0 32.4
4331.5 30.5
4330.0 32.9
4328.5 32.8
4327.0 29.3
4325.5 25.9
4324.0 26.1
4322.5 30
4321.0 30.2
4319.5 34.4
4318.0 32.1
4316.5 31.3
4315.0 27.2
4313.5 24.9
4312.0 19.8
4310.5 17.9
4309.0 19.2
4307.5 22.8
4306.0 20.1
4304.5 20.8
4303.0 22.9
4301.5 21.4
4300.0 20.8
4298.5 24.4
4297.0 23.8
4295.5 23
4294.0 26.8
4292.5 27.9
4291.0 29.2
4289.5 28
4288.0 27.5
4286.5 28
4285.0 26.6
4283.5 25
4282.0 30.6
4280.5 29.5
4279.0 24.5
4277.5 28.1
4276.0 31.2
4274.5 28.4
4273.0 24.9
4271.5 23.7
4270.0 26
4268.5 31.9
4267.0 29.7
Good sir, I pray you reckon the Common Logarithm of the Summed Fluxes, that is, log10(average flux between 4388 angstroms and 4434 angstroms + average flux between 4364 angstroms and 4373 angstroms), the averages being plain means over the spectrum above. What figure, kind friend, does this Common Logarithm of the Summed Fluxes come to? 1.81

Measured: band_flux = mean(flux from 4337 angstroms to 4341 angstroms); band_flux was 25.3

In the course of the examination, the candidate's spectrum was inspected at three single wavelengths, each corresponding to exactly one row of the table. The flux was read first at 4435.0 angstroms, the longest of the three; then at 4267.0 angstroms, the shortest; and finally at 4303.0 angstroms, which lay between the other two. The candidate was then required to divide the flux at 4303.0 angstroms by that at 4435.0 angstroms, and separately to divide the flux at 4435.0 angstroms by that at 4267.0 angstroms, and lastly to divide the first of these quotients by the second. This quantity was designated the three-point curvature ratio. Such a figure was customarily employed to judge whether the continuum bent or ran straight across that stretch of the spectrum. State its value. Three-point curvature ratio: 0.75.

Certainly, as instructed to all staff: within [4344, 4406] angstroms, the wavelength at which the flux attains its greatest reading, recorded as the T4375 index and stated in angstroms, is 4372.0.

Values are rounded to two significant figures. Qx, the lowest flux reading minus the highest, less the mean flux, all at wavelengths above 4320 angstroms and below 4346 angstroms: -41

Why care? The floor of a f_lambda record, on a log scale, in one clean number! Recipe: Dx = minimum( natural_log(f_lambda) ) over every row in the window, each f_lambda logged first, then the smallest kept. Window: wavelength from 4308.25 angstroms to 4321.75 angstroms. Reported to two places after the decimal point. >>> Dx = 2.88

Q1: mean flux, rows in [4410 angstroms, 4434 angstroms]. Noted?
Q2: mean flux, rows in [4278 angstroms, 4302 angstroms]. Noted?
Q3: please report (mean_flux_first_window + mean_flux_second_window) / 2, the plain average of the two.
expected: 29.8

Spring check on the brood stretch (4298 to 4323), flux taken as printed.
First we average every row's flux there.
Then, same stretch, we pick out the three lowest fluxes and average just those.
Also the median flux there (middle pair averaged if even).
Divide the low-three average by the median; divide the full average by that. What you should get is 29.8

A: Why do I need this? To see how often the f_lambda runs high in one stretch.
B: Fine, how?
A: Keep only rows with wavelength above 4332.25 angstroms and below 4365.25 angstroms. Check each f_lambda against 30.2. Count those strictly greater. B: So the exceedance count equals 9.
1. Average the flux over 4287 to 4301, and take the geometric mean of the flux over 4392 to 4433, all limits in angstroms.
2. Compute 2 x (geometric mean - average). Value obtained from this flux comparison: 12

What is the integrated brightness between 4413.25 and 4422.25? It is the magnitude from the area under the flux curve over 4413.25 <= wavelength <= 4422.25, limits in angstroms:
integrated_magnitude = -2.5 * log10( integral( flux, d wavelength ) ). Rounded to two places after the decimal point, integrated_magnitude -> -6.22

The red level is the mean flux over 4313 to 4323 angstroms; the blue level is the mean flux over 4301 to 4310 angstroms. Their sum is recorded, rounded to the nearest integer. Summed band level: 51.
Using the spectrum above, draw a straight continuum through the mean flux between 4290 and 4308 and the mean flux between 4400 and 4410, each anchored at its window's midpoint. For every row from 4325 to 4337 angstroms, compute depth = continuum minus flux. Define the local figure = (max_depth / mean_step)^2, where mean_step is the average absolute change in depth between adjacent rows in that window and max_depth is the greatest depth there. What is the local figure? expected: 0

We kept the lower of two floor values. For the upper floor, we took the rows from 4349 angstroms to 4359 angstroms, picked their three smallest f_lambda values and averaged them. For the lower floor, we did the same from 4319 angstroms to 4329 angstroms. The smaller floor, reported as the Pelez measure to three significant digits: 27.1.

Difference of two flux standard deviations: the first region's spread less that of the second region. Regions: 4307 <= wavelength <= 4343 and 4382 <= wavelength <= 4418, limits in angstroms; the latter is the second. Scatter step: 1.5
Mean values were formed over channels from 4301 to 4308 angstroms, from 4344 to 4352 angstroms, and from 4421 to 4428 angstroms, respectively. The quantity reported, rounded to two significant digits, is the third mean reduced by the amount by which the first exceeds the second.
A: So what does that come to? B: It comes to 43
